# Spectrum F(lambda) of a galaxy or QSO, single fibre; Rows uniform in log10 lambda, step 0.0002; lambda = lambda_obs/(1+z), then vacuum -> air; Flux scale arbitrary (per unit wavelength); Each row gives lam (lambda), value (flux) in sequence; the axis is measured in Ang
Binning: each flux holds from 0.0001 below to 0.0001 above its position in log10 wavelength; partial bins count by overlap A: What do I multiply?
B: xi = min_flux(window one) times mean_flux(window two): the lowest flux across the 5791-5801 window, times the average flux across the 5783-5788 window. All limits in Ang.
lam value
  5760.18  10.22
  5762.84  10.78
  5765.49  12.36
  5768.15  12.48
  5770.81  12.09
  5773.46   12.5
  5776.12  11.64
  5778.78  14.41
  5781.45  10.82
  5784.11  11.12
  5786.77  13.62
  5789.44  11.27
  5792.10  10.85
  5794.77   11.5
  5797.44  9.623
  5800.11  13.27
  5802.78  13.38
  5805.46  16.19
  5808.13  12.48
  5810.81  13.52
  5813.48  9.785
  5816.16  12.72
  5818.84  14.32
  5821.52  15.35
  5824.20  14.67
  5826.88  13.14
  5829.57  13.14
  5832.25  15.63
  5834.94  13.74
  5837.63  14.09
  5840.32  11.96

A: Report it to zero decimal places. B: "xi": 119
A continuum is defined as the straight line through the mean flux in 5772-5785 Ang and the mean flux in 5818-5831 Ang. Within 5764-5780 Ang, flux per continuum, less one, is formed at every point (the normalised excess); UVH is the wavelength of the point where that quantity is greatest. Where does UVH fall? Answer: 5778.78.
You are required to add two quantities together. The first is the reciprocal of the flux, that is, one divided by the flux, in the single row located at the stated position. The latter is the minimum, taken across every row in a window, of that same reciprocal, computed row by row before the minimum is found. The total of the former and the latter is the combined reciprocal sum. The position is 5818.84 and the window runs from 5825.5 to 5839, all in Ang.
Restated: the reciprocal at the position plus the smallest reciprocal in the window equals 0.134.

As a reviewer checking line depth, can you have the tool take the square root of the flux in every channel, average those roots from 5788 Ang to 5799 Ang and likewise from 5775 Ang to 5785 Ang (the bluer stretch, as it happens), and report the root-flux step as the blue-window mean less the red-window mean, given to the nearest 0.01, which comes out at 0.17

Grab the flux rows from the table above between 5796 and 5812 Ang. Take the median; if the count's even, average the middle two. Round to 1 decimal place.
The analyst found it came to 13.3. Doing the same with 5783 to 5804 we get 11.4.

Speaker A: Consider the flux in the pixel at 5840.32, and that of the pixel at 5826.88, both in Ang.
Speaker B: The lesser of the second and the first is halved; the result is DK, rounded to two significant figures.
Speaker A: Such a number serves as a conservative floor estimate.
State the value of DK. 6.0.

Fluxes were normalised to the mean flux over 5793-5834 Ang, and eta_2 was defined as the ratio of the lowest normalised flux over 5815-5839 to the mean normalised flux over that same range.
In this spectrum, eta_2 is 0.90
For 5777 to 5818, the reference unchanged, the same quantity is 0.78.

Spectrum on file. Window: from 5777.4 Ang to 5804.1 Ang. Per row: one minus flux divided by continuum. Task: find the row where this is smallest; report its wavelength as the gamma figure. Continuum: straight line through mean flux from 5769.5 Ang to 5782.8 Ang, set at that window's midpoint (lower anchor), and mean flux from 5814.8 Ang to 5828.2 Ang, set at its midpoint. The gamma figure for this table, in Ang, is 5778.78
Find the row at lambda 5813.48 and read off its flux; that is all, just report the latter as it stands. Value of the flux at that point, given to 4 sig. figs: 9.785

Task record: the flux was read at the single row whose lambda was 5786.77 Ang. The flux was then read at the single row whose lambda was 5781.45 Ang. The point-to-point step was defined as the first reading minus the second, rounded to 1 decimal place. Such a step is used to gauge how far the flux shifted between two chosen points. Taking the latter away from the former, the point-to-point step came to 2.8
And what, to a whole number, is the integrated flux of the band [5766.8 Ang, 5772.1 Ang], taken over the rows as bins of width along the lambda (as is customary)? 65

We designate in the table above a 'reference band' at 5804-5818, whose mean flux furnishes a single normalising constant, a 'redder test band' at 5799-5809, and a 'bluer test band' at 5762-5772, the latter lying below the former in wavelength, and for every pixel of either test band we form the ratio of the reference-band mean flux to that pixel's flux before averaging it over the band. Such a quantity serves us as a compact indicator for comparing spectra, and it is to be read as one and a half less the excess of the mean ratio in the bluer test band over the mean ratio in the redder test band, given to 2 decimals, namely 1.36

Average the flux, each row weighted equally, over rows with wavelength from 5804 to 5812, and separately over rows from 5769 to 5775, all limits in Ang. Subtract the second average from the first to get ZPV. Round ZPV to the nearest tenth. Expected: 1.8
